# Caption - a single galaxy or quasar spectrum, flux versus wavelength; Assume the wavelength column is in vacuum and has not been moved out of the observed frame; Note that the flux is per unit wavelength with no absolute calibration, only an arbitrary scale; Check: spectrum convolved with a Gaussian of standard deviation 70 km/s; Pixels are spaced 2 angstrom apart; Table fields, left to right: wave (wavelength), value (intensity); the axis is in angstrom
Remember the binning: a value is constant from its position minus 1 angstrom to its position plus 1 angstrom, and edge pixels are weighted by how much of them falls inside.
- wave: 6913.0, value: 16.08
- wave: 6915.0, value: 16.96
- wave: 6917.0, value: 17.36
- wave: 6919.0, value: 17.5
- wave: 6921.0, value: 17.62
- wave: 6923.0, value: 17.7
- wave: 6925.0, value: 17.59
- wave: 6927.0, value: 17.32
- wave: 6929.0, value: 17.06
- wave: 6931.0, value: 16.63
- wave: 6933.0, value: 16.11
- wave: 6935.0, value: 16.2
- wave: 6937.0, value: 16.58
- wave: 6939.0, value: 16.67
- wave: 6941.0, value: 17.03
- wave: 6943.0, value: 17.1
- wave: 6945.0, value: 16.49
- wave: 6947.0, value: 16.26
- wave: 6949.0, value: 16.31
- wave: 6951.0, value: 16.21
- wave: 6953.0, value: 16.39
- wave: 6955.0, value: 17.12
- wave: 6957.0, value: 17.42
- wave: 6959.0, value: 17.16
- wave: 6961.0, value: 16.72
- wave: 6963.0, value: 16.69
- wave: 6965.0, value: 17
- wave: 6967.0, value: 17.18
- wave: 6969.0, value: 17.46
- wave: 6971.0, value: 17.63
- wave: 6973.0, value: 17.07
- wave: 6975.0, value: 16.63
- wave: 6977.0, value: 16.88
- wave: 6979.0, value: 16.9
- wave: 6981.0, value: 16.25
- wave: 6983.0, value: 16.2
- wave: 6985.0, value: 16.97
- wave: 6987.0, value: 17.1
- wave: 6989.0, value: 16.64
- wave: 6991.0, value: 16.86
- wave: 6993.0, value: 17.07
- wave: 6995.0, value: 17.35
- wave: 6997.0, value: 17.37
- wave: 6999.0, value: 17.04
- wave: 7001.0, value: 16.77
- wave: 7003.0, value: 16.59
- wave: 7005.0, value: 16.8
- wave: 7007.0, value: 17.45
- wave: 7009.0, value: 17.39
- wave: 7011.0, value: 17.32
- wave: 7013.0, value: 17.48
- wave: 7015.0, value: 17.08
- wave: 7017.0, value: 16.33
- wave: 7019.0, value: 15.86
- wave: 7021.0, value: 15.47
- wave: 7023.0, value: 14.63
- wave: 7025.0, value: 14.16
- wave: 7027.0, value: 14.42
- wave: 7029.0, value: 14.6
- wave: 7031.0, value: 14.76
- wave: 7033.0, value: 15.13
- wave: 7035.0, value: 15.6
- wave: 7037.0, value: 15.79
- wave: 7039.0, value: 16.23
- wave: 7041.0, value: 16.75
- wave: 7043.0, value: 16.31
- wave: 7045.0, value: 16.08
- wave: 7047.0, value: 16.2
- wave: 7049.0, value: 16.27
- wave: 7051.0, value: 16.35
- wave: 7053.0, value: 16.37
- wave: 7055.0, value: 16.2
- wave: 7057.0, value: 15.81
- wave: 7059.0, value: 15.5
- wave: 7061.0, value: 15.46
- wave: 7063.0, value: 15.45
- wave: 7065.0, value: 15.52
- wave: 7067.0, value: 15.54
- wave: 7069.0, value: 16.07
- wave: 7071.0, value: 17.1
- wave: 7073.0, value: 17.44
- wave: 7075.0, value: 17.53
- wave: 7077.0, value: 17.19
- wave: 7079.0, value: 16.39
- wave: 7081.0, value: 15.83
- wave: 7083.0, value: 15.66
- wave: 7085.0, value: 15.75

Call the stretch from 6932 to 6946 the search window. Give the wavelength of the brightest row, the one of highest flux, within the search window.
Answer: 6943.0 angstrom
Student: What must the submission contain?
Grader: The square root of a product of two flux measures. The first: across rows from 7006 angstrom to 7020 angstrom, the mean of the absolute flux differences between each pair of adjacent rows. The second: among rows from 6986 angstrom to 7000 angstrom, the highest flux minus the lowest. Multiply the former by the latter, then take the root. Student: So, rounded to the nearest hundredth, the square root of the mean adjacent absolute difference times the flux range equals 0.48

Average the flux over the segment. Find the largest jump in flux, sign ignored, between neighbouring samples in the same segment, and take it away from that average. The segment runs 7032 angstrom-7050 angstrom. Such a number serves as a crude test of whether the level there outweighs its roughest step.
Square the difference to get 241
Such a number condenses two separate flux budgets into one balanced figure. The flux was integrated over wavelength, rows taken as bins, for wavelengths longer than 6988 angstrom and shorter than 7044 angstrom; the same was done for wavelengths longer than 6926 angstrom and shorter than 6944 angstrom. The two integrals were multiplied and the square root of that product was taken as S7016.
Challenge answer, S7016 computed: 524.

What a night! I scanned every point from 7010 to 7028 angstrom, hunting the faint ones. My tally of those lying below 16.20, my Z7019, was 5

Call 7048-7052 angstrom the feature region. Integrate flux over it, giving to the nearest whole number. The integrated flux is 65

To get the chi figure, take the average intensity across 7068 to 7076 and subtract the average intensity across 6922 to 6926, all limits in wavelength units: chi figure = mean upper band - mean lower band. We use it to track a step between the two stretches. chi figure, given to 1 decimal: -0.6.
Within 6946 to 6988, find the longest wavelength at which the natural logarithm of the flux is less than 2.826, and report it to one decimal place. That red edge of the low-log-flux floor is 6983.0 angstrom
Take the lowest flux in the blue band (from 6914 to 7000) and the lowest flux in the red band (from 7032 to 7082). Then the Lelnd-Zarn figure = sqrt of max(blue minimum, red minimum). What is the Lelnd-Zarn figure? 4.01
